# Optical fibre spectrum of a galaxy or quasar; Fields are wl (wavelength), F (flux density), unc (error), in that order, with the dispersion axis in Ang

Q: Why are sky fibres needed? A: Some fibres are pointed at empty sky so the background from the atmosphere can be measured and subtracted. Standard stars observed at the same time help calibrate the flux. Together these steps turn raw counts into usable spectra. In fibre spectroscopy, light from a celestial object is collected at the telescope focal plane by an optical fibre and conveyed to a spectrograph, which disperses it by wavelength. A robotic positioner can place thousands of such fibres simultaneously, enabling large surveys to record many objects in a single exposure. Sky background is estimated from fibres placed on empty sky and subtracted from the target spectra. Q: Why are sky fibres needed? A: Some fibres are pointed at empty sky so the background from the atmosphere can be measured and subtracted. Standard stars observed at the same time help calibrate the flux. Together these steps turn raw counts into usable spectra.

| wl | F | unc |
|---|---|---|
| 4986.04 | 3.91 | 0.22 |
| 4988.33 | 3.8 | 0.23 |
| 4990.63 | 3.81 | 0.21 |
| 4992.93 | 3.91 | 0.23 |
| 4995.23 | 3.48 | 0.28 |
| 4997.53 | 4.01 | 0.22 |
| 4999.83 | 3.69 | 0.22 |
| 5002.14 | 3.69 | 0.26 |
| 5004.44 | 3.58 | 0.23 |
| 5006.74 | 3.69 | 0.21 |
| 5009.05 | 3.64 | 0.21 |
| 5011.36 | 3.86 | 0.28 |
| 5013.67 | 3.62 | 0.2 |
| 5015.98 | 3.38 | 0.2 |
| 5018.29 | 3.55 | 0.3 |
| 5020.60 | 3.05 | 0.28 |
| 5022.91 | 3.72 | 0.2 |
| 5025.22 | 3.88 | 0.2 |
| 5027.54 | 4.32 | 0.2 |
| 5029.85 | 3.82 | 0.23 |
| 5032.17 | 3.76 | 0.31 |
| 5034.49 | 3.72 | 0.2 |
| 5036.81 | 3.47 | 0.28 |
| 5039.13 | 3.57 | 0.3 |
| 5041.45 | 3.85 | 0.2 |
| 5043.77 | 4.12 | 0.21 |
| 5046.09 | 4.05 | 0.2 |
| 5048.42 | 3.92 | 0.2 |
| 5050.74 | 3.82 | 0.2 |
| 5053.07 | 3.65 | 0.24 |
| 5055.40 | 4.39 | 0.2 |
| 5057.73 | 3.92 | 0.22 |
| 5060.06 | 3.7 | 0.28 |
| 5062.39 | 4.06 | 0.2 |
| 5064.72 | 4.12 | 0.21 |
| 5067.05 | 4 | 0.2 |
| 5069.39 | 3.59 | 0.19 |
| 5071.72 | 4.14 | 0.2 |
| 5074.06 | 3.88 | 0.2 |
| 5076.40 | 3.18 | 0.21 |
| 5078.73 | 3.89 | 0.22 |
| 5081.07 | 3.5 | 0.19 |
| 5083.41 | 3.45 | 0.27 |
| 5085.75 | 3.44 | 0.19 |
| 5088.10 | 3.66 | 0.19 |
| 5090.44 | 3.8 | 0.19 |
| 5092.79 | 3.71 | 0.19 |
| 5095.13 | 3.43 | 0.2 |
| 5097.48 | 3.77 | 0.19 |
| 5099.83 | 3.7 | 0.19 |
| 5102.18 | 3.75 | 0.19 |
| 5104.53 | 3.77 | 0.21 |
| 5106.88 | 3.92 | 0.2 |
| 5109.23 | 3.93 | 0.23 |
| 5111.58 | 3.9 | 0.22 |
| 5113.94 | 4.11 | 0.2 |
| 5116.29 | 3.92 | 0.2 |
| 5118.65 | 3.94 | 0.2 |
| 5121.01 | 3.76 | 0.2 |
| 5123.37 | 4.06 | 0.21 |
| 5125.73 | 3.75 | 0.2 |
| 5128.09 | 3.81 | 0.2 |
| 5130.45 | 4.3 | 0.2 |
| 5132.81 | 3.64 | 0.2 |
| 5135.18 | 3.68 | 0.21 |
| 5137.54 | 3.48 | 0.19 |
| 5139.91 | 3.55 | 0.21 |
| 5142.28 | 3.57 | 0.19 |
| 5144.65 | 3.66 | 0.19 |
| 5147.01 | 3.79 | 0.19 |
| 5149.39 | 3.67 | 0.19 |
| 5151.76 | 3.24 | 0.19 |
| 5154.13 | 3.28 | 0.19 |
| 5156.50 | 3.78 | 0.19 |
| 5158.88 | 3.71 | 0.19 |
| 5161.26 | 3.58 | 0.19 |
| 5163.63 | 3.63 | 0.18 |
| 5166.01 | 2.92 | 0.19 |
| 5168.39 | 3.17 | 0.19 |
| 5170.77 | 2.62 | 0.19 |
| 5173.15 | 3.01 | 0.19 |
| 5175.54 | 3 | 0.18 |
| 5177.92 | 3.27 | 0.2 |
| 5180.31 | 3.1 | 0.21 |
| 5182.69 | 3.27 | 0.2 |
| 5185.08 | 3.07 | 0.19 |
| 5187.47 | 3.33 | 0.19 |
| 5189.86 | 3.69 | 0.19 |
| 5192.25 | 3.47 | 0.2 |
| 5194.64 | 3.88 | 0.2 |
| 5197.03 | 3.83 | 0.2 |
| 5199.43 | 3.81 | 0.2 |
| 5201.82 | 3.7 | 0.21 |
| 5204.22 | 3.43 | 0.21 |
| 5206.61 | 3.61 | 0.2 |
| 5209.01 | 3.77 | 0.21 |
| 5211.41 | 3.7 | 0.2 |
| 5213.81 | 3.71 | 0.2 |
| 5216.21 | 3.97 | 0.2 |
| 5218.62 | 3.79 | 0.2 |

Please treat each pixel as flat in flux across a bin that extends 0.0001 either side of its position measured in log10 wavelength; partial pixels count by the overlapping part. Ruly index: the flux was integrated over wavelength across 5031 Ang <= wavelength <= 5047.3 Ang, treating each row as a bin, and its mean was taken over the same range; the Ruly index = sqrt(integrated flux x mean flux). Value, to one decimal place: 15.3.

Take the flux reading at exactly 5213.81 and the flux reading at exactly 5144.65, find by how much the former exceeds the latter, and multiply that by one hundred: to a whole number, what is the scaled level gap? 5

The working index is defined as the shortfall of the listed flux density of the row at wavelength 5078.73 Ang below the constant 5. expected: 1.1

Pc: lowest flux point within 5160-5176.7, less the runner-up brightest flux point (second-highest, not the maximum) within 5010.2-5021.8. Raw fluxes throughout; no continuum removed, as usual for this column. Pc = -1.00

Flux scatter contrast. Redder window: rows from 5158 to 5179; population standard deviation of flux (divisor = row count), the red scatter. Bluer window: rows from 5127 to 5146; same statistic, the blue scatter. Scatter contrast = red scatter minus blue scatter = 0.11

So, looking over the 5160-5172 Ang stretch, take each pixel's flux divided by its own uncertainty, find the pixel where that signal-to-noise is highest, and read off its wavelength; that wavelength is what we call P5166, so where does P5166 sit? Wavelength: 5163.63 Ang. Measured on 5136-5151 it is 5147.01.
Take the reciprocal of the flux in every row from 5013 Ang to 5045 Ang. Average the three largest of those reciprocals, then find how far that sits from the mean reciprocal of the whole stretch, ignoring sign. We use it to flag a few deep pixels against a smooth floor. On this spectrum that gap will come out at 0.032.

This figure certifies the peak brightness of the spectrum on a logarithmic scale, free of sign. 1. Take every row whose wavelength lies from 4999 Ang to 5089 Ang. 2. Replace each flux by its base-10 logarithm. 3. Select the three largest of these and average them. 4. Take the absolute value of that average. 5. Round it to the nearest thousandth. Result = 0.632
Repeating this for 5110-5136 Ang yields 0.619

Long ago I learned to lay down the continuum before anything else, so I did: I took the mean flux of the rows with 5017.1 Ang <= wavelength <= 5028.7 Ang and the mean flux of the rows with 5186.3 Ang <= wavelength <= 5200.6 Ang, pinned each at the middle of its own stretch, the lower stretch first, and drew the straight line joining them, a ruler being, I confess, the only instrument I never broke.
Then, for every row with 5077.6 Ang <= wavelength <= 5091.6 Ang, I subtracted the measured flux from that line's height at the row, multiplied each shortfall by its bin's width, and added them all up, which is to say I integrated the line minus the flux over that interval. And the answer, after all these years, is 1.0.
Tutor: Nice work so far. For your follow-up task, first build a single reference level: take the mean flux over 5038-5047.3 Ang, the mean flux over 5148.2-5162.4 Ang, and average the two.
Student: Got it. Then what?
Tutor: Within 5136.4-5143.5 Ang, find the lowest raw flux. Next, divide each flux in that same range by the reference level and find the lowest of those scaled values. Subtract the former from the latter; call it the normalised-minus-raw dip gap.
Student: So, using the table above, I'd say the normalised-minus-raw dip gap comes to -2.54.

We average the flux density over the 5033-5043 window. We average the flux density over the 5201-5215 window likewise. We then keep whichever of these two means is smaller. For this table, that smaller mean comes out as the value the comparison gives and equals 3.65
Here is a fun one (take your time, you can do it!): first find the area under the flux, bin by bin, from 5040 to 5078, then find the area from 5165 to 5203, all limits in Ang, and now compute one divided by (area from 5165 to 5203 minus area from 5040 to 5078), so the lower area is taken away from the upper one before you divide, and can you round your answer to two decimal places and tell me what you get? -0.05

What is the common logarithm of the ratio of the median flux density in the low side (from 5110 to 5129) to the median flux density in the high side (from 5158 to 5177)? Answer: 0.10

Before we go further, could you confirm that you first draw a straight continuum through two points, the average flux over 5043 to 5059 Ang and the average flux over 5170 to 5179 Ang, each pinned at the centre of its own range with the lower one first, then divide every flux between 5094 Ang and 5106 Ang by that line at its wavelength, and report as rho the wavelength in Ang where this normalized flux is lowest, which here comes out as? 5095.13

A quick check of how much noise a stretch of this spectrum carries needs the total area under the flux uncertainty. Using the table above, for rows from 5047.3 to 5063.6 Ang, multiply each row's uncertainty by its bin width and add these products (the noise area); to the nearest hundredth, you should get 3.59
